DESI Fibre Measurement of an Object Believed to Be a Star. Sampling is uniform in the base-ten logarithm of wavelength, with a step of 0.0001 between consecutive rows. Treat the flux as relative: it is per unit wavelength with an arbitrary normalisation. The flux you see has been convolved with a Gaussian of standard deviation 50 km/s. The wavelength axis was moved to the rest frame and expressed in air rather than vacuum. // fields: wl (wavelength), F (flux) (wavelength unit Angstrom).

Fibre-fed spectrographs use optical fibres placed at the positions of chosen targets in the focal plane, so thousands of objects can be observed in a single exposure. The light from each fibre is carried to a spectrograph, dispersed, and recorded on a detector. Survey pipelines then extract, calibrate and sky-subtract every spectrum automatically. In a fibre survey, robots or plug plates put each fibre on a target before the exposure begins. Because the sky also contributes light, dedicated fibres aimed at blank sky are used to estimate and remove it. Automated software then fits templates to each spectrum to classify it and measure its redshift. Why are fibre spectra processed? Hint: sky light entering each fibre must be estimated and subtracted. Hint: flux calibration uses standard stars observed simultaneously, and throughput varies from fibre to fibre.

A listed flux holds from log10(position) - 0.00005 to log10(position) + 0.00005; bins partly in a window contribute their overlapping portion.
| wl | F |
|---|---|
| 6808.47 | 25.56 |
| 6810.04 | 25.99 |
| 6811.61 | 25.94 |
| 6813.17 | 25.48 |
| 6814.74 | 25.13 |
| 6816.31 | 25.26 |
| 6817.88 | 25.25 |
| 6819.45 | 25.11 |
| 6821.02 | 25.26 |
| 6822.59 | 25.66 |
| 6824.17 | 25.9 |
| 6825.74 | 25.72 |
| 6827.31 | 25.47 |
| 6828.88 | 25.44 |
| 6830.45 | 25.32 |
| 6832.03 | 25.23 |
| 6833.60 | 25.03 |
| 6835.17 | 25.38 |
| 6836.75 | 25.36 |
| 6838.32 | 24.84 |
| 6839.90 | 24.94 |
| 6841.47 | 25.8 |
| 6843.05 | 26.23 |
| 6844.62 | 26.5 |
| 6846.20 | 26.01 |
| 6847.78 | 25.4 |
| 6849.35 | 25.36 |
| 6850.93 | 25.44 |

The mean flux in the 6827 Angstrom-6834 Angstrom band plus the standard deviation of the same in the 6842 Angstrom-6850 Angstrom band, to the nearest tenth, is 25.8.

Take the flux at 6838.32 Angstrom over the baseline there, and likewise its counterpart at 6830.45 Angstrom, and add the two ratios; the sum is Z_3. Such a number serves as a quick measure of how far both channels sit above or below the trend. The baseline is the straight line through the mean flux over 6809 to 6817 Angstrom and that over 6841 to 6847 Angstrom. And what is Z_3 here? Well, 1.93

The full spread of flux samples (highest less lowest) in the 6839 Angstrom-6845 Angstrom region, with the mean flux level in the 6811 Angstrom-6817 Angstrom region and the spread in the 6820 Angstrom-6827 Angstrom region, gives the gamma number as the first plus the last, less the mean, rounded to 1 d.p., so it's -23.3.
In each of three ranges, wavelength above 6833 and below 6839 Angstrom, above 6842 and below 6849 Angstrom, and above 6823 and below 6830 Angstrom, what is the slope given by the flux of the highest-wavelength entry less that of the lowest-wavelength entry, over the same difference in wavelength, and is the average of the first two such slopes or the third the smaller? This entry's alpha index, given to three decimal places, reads -0.108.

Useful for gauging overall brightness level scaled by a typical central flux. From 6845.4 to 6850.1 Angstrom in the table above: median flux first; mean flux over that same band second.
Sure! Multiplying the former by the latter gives 650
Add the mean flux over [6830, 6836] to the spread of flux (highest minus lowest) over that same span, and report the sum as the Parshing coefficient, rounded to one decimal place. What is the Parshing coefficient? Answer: 25.6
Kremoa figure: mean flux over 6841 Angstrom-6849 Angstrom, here 26.0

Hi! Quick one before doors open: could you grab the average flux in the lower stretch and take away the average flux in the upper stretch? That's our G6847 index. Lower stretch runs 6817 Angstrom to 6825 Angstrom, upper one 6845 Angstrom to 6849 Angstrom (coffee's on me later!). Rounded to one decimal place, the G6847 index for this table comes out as -0.3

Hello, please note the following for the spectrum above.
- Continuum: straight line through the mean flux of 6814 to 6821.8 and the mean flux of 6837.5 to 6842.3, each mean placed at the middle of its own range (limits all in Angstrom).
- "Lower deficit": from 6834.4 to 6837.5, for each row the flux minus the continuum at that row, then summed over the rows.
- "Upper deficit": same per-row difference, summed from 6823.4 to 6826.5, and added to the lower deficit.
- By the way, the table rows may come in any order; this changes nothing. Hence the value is 1.6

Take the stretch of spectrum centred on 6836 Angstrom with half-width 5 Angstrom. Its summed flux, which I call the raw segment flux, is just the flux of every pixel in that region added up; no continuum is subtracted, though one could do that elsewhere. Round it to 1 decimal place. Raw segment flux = 150.8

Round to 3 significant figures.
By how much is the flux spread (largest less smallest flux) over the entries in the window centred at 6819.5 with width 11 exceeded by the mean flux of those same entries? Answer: 24.6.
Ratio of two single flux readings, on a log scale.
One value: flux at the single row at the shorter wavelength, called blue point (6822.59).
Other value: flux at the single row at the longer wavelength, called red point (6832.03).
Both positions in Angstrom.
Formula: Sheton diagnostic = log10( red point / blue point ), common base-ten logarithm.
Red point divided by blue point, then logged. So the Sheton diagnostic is -0.007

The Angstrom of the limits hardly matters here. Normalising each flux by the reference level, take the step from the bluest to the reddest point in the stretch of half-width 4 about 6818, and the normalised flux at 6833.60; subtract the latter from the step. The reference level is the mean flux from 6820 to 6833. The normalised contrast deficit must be -0.98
